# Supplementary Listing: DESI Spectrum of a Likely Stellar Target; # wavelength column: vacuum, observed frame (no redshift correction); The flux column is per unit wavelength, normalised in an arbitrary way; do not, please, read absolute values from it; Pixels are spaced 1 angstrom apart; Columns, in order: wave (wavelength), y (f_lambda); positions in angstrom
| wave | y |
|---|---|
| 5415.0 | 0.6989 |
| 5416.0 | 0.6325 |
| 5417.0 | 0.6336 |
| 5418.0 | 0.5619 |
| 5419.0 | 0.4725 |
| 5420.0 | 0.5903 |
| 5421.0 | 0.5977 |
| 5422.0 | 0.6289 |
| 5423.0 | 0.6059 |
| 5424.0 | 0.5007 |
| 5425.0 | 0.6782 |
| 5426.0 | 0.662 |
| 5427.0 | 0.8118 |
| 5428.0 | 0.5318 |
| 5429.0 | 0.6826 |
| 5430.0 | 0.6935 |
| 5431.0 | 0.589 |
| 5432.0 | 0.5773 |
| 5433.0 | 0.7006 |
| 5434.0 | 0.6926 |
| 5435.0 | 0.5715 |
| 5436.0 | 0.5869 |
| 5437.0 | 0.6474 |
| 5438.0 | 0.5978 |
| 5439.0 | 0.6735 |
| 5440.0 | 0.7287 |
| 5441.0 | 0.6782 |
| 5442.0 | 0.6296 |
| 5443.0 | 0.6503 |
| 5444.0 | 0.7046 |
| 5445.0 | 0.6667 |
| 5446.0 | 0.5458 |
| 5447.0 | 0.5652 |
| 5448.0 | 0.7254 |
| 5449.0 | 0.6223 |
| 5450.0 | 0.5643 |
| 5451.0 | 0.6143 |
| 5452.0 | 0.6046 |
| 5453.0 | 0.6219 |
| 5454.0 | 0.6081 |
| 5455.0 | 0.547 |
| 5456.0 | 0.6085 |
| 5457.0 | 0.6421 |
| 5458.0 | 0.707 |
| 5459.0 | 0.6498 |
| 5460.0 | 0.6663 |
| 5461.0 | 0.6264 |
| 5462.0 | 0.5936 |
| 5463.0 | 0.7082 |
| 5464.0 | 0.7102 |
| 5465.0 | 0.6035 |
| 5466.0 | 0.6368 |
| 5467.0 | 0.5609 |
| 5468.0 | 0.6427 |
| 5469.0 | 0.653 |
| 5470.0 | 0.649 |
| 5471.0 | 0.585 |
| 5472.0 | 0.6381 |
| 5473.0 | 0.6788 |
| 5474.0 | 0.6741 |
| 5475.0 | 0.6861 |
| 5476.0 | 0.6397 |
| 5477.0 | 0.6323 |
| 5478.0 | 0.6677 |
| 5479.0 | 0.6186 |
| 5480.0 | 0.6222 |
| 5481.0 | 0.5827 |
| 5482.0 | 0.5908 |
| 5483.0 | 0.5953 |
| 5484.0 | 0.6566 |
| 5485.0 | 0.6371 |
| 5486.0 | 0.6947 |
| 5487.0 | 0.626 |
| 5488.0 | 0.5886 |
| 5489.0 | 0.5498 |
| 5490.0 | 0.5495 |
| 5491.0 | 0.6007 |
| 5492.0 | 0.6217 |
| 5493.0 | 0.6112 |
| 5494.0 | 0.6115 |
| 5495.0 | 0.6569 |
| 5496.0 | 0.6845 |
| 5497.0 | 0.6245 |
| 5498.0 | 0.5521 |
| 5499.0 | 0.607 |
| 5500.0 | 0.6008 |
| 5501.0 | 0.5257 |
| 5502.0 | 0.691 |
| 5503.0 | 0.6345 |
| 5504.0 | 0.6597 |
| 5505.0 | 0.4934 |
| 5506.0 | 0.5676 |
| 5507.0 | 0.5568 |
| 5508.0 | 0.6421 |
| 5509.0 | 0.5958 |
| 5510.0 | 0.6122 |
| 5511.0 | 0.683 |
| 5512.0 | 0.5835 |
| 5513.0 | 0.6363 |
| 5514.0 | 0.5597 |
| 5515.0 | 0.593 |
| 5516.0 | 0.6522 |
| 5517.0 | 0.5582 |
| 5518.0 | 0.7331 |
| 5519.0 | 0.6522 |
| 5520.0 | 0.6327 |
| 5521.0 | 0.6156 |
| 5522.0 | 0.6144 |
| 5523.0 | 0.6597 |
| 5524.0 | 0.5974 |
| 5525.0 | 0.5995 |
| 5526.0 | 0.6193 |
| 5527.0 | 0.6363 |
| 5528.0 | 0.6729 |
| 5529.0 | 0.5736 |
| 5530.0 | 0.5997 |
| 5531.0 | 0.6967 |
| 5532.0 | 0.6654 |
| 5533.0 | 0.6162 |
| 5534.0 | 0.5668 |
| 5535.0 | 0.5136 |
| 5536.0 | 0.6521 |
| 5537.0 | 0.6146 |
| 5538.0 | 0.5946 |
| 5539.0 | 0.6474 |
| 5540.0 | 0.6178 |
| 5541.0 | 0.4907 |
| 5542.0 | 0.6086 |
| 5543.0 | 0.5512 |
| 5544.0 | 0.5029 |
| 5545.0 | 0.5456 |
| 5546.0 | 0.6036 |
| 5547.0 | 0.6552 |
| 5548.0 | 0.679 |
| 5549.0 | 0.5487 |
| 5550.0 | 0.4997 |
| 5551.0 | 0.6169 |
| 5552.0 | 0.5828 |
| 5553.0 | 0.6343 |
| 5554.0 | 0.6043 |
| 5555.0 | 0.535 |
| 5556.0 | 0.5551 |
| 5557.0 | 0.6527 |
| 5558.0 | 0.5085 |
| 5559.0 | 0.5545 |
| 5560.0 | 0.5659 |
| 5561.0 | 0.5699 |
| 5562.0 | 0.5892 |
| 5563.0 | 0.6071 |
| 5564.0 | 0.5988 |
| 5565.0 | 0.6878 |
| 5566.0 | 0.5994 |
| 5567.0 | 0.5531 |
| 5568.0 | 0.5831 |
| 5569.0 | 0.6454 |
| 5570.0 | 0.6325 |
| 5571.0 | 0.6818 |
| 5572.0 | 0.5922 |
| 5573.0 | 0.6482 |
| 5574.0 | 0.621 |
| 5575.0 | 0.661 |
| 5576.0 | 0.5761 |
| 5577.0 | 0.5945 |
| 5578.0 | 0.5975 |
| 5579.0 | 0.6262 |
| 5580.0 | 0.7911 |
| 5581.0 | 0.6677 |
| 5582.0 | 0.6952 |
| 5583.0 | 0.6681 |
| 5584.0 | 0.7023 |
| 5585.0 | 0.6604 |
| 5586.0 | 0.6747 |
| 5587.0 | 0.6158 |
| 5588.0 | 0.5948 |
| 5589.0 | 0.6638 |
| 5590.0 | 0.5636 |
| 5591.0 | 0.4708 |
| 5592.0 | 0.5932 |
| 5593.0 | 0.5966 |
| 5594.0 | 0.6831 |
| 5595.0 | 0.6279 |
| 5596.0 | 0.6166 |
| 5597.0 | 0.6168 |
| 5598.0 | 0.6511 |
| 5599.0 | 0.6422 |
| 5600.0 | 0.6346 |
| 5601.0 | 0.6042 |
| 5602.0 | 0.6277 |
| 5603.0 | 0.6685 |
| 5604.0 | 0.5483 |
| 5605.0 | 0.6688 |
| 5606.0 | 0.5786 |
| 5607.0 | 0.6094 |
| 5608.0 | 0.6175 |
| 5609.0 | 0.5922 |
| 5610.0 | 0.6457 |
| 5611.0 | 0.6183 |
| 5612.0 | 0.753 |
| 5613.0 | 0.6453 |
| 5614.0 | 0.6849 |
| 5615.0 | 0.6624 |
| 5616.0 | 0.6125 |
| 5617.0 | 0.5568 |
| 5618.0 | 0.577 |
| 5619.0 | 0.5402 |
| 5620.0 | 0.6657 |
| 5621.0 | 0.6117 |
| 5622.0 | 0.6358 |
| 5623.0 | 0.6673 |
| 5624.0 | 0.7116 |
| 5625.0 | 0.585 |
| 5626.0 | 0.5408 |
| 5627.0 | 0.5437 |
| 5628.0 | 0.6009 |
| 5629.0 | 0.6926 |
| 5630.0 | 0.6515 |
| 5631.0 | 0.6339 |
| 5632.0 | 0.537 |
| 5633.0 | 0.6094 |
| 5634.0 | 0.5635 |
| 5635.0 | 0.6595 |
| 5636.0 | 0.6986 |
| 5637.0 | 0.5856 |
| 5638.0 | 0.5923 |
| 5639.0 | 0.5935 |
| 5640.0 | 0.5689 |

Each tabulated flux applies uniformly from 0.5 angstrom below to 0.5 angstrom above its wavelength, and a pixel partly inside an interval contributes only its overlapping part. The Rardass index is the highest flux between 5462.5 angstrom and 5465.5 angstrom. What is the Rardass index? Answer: 0.7102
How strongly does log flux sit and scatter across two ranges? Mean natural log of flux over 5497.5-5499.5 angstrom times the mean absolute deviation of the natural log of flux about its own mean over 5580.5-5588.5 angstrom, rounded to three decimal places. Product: -0.023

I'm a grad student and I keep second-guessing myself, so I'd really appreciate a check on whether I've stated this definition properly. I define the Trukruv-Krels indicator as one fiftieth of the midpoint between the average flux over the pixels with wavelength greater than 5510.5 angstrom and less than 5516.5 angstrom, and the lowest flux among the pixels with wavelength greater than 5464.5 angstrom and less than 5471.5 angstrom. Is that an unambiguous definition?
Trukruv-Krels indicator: 0.0118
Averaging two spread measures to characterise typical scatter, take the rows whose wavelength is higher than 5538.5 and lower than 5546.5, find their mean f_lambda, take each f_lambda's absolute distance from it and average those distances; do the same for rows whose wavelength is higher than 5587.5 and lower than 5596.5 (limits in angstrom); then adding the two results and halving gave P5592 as 0.045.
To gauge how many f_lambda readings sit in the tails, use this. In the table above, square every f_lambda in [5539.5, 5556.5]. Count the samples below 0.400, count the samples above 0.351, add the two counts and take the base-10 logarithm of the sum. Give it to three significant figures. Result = 1.34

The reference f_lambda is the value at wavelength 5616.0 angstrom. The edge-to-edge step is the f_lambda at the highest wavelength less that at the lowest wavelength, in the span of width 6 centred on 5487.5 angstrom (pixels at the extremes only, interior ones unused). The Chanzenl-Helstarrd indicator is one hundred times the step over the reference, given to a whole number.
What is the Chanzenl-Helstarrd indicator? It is -14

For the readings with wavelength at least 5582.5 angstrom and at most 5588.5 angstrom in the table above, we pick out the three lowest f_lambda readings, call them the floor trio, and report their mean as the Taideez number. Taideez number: 0.62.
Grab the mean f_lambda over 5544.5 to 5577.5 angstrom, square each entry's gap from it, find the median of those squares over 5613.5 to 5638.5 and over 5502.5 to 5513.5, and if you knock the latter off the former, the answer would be 0.0014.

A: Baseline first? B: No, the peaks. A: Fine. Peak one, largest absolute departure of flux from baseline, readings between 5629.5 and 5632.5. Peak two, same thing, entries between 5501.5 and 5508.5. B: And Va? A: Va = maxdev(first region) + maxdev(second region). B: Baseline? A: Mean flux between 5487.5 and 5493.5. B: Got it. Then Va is 0.17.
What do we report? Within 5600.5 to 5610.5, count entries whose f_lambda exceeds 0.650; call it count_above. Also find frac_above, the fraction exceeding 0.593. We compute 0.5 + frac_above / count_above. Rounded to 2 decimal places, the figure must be 0.85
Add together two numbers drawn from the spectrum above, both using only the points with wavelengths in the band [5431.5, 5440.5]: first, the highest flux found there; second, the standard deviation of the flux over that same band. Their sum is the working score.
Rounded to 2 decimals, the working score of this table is 0.79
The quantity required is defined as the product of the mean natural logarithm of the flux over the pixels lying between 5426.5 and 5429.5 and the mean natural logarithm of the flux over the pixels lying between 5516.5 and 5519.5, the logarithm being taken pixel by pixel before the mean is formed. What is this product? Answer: 0.18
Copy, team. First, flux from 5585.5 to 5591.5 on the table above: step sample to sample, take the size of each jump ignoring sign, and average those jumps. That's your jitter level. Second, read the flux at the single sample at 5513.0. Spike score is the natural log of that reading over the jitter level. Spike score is 2.23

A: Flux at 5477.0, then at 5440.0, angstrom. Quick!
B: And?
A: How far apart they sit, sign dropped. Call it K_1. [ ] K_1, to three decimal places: 0.096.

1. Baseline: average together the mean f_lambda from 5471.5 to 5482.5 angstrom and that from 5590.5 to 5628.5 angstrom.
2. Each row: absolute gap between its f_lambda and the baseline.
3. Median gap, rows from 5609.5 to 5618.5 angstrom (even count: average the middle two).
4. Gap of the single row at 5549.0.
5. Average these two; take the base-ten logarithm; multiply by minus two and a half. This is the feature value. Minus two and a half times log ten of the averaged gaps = 3.11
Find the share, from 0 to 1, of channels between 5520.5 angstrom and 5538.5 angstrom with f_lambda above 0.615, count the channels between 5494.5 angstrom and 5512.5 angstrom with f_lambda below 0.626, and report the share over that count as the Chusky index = 0.045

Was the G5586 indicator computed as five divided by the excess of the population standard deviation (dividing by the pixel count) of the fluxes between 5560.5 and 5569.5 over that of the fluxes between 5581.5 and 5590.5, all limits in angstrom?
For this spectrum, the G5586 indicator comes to -830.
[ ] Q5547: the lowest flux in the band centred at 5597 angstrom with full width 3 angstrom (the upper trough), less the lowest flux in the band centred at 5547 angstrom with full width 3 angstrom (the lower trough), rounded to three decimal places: 0.013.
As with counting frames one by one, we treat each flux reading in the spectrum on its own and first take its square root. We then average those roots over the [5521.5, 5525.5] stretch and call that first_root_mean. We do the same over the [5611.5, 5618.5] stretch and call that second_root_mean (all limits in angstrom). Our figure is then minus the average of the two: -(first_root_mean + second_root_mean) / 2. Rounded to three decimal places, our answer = -0.793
